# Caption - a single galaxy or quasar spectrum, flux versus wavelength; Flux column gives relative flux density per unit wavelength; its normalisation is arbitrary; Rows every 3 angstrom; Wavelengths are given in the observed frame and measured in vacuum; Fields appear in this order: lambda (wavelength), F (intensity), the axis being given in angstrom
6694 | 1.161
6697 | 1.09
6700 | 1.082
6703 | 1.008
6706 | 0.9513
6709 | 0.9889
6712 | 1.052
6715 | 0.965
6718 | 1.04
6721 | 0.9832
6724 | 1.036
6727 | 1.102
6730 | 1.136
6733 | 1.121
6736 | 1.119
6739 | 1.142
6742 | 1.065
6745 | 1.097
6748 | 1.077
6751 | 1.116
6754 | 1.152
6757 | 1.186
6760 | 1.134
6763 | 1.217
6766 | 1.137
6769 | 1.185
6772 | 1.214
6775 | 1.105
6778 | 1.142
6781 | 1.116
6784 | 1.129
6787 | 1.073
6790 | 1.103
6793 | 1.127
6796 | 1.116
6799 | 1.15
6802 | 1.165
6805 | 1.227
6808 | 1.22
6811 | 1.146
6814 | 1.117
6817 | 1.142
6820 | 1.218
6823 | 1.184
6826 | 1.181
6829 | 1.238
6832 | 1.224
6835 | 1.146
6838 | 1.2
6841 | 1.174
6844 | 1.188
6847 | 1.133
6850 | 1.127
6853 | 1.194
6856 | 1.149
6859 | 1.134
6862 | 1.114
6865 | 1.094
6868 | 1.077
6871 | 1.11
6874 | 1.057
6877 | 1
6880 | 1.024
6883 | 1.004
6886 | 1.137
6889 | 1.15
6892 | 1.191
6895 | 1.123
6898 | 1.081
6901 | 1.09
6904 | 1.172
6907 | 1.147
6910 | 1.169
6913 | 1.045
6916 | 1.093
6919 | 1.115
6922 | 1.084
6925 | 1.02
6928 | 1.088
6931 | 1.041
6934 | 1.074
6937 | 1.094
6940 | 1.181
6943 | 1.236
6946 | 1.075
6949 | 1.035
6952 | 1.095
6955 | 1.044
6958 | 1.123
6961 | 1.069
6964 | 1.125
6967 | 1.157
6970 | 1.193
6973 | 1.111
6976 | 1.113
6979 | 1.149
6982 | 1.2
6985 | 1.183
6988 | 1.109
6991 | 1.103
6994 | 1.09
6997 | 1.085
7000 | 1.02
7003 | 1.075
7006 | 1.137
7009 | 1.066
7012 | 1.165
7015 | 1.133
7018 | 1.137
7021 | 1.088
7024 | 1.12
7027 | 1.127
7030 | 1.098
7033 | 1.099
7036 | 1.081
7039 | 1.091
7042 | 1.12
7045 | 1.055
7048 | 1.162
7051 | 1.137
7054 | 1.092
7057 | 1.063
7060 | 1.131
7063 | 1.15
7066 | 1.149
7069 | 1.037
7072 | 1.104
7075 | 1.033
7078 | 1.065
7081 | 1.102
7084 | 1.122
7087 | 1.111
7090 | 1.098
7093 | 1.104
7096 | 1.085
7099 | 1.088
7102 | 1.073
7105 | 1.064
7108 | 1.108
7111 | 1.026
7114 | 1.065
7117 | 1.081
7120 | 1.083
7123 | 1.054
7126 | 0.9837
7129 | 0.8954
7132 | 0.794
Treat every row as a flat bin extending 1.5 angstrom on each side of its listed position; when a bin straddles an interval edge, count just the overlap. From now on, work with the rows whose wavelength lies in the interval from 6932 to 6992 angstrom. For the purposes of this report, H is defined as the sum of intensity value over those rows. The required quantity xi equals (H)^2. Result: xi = 505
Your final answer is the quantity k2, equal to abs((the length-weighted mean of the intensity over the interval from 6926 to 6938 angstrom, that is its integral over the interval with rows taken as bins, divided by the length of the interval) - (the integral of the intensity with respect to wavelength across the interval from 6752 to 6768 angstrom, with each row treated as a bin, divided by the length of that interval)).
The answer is 0.093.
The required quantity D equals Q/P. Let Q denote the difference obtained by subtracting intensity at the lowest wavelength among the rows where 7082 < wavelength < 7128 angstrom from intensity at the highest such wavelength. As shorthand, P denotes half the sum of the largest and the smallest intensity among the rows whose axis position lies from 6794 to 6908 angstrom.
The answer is -0.12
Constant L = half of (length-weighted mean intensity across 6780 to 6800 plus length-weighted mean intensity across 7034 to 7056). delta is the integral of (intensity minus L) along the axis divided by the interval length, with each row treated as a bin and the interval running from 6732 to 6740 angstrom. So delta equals 0.02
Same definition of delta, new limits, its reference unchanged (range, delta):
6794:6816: 0.05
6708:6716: -0.10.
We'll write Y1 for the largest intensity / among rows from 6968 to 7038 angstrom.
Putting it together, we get 1.2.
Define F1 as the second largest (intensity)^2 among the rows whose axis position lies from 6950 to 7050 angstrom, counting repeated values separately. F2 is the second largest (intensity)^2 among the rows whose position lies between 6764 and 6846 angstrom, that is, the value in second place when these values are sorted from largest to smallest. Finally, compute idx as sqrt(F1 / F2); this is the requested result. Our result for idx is 0.97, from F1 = 1.42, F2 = 1.51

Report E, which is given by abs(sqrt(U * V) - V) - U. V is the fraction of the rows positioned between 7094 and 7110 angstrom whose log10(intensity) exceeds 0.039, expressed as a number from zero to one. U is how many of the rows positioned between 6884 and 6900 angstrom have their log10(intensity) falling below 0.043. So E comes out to -0.8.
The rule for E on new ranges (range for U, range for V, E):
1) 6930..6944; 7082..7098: -2.3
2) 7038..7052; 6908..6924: -1.5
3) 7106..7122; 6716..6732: -3.1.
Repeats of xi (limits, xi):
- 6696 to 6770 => 739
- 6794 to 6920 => 2282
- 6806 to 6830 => 89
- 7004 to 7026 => 62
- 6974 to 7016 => 244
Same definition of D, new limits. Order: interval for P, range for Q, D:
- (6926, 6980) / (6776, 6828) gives 0.03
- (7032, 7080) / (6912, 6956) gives 0.00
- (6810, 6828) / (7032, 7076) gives -0.06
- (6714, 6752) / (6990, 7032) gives 0.00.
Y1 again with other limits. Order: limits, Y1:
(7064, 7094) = 1.149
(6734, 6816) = 1.227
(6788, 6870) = 1.238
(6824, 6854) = 1.238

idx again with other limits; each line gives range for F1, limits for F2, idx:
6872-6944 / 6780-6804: 1.04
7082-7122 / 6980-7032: 0.94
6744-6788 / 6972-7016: 1.03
